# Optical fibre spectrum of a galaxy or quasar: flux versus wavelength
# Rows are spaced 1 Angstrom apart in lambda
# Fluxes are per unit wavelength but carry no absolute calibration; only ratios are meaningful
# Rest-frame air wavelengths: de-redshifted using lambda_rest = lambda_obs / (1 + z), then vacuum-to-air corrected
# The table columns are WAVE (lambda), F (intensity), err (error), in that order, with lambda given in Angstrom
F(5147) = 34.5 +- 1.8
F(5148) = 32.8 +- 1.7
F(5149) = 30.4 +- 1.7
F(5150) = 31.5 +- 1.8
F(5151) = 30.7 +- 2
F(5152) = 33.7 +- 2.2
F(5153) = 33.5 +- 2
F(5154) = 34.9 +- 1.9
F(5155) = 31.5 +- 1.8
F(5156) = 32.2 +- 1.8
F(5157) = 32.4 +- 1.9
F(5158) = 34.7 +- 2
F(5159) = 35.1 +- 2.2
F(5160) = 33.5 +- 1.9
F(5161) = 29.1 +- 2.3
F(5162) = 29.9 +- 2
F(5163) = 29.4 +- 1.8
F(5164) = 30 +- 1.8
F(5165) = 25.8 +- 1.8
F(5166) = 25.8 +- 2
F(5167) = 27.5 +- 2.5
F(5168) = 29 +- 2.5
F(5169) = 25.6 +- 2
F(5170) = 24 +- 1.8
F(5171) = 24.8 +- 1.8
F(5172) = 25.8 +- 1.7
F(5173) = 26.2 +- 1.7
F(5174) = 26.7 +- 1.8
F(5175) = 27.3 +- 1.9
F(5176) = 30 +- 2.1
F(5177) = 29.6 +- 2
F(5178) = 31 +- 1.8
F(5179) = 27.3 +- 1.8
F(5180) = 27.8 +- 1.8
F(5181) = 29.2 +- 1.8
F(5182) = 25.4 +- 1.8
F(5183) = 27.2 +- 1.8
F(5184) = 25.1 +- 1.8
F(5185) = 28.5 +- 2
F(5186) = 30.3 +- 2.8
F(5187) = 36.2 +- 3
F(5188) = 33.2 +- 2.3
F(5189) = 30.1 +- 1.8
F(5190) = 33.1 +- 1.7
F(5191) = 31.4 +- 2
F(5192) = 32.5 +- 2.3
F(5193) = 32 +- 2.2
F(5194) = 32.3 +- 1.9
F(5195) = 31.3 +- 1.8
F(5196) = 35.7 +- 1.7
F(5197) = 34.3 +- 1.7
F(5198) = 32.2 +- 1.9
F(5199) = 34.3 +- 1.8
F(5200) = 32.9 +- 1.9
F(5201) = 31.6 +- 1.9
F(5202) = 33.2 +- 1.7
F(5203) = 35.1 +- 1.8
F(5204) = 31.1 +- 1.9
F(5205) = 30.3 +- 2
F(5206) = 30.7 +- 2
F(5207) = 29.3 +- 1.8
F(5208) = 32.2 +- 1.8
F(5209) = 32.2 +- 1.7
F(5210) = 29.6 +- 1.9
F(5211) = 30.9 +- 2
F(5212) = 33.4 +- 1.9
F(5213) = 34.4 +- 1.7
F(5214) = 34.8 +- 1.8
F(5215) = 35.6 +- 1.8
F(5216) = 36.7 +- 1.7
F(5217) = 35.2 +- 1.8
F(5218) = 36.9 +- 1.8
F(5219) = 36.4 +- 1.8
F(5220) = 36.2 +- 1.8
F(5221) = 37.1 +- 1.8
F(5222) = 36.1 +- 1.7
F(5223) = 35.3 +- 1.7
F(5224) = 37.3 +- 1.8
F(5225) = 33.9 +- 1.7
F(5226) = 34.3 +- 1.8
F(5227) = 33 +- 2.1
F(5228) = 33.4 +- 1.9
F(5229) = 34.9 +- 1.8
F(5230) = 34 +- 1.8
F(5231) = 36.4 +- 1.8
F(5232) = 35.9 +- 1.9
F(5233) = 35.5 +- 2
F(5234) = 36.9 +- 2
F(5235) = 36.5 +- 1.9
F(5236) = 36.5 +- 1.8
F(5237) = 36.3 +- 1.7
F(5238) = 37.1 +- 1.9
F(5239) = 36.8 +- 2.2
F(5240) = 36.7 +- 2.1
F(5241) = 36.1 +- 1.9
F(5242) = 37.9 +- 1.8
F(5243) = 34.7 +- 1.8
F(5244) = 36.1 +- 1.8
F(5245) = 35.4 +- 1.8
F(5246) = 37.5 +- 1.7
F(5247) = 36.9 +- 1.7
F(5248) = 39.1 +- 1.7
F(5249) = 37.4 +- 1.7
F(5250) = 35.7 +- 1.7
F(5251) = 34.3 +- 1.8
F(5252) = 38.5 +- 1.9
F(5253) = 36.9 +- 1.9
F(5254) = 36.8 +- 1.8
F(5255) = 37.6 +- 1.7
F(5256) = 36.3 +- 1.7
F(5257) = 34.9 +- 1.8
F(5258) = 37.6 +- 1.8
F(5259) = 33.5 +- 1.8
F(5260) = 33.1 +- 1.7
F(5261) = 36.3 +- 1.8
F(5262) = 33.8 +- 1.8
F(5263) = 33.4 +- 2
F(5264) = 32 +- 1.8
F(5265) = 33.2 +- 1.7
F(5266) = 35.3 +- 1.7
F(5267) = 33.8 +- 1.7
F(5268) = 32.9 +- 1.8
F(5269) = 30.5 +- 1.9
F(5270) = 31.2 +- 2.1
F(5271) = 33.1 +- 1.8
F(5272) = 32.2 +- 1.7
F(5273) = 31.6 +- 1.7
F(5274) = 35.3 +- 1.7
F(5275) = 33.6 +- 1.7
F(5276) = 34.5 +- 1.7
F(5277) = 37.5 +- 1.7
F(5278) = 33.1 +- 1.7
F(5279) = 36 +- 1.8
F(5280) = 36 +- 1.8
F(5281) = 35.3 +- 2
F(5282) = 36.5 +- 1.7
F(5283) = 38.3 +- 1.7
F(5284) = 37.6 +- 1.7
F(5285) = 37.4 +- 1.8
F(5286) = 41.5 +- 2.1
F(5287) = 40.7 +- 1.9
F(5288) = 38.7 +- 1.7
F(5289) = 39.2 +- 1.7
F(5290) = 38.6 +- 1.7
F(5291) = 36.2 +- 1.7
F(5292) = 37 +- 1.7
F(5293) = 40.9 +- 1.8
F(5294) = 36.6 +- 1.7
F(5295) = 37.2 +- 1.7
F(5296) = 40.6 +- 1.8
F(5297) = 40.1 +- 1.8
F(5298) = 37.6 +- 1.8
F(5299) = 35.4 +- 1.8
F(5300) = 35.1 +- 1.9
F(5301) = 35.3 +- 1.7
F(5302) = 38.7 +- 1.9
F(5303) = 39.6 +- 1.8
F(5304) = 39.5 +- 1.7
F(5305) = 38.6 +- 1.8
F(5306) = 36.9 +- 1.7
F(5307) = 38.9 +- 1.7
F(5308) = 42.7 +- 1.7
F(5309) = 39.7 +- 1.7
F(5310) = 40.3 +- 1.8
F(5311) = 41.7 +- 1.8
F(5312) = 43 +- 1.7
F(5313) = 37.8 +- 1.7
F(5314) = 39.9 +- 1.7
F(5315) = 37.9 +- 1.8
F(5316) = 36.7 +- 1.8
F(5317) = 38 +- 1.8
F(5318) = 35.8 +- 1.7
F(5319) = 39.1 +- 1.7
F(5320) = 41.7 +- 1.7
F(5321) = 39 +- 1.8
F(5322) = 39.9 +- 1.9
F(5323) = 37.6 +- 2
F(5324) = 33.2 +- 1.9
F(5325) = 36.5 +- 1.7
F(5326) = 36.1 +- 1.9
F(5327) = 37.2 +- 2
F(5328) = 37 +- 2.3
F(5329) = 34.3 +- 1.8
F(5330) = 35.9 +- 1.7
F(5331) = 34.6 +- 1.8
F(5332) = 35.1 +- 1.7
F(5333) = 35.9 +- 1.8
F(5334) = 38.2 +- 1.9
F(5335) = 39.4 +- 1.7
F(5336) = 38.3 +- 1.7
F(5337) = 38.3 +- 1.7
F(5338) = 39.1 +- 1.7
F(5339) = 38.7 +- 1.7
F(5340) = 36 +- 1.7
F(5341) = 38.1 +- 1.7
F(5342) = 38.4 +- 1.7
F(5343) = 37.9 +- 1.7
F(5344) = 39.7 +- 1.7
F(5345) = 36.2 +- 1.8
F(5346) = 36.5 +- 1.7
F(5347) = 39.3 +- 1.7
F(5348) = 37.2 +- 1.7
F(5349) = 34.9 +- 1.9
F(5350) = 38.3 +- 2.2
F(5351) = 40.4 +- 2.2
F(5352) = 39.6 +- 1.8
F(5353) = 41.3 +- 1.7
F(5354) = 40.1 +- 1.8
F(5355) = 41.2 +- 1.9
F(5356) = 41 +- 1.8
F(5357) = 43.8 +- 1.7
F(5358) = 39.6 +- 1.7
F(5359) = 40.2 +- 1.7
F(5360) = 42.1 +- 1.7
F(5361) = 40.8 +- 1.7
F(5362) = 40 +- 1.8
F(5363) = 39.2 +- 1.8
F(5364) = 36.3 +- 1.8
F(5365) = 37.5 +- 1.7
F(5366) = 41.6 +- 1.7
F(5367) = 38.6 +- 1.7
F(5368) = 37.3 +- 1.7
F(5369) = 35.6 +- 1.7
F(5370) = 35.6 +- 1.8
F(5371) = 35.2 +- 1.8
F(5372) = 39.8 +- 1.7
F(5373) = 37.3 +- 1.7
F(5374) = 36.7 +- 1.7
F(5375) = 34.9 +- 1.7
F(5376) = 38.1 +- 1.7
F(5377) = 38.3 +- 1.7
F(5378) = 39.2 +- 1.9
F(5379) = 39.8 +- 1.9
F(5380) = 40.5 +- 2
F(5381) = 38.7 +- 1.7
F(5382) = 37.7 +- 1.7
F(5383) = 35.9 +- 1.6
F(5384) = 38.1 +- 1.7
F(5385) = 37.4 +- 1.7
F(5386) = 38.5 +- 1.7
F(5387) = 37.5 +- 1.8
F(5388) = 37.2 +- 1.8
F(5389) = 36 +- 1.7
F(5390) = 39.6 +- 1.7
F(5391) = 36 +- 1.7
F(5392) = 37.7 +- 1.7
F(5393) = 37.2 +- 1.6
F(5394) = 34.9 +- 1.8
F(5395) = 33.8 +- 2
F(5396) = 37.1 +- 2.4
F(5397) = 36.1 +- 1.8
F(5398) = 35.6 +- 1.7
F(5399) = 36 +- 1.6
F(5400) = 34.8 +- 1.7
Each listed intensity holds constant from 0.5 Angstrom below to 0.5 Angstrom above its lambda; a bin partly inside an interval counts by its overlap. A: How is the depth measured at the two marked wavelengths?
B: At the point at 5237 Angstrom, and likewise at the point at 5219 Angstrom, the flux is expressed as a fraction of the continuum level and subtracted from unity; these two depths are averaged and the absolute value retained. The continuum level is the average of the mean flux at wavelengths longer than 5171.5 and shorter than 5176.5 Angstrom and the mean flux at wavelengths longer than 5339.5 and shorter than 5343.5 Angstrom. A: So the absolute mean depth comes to 0.12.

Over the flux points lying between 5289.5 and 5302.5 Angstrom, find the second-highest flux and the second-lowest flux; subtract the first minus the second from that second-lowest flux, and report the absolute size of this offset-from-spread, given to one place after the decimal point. 30.0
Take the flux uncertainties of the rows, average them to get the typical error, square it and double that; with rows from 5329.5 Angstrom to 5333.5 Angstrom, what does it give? 6.1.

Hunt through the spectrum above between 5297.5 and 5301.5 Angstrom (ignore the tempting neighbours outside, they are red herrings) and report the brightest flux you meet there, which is 37.6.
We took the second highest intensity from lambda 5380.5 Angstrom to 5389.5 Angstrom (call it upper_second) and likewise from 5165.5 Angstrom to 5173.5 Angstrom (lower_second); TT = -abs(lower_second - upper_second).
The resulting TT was -11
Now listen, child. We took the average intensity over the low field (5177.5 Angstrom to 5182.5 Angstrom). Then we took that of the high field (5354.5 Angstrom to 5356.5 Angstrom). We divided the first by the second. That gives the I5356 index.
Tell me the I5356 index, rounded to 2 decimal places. 0.68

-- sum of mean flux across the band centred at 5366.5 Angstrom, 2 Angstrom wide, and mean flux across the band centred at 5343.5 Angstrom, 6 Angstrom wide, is 77.9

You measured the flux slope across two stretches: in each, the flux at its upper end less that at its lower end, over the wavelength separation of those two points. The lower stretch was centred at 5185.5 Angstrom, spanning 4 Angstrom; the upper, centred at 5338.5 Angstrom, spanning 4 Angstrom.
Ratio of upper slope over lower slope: -0.2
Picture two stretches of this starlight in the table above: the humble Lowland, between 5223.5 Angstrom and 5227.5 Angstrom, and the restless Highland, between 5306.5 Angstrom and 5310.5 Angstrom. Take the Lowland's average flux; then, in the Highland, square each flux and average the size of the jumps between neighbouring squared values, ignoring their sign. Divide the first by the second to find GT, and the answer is 0.17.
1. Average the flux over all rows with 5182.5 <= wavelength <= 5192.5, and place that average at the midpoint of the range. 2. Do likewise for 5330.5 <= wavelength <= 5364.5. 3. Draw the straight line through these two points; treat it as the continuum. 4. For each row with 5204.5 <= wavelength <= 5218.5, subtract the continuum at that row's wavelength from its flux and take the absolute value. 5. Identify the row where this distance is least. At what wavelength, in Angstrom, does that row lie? 5209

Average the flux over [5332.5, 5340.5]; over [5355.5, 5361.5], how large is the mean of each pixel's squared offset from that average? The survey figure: 13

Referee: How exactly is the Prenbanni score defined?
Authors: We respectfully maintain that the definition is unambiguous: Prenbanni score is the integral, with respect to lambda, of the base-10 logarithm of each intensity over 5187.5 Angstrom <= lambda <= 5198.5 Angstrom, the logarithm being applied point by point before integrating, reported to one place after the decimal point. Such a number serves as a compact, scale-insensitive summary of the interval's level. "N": 16.6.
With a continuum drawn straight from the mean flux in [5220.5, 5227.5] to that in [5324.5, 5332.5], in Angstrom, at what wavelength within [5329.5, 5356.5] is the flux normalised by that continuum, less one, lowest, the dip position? 5331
